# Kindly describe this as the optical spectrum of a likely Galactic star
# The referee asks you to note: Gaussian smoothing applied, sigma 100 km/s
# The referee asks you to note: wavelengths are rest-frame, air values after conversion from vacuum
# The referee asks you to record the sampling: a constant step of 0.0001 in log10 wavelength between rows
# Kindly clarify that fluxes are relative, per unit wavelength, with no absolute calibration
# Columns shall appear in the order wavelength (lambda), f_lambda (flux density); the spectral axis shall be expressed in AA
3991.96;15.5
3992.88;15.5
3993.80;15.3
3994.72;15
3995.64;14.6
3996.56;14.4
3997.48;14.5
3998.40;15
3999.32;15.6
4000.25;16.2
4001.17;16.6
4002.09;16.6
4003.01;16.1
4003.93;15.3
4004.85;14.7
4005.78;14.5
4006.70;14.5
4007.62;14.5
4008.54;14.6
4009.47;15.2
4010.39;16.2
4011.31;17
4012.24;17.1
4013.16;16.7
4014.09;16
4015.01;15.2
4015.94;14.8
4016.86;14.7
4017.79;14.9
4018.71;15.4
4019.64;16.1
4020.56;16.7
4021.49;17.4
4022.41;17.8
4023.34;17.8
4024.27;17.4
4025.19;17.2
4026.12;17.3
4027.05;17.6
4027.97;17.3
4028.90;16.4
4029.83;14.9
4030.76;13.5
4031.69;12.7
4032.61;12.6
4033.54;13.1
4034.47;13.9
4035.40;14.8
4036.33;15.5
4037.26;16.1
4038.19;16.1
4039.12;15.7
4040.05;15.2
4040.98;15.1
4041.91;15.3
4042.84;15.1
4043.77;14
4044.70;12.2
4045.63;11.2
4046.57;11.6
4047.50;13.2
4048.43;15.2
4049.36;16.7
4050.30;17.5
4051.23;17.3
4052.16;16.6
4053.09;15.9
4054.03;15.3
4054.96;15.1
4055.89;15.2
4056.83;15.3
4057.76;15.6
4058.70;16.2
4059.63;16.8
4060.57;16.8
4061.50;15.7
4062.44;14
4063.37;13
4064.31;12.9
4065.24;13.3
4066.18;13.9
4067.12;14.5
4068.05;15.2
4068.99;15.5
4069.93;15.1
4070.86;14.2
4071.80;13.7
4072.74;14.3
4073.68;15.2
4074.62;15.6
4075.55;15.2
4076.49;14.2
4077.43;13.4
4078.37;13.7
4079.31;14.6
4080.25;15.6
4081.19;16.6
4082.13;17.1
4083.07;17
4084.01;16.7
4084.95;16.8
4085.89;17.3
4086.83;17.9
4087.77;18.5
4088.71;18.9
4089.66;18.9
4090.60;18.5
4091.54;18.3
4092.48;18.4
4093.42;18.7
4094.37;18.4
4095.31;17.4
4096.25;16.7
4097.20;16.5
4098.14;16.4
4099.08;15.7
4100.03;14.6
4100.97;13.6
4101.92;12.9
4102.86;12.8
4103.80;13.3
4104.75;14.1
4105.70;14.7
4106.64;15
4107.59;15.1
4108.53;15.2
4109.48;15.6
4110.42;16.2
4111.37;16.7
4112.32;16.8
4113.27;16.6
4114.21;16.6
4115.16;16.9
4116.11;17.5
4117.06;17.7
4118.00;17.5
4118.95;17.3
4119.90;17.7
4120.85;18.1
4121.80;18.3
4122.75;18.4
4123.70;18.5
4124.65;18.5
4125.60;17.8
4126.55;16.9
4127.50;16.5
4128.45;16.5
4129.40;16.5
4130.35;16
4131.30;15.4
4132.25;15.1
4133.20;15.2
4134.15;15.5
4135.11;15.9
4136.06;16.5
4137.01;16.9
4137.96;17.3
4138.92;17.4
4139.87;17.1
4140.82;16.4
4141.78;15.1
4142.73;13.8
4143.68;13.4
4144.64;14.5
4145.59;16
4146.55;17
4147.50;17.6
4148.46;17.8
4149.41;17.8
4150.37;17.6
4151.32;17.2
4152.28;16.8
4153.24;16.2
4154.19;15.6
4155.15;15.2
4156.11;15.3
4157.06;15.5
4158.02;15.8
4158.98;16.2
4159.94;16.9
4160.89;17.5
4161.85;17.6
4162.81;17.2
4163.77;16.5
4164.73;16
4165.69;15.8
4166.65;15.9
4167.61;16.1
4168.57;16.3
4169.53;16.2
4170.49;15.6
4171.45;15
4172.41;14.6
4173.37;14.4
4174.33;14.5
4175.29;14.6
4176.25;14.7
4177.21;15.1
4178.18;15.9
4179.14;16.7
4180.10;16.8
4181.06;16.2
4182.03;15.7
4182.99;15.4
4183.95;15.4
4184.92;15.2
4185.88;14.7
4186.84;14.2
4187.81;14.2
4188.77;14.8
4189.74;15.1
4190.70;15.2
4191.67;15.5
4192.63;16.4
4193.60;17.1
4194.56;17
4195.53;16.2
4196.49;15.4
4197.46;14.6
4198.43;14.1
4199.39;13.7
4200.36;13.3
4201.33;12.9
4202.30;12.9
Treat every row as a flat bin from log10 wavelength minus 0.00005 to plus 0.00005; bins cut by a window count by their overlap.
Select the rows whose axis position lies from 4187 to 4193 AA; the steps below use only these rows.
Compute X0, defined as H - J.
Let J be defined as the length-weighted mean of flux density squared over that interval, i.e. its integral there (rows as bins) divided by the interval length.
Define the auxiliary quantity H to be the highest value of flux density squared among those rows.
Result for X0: 40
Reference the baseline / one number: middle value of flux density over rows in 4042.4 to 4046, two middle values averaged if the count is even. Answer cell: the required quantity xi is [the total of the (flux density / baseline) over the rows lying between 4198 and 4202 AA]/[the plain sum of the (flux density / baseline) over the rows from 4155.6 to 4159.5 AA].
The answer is 0.86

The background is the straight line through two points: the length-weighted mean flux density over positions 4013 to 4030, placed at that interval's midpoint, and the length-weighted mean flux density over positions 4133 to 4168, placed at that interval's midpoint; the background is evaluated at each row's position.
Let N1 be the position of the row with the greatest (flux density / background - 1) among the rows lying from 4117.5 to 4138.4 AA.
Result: 4124.65 AA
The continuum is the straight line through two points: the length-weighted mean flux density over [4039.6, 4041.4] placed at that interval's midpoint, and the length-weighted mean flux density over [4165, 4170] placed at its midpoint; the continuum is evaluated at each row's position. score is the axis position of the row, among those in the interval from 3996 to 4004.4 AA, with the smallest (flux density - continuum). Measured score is 3996.56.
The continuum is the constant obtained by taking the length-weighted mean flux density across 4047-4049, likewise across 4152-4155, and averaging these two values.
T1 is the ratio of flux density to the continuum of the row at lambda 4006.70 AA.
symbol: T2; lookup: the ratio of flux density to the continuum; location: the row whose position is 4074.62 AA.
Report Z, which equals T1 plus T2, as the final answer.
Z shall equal 1.98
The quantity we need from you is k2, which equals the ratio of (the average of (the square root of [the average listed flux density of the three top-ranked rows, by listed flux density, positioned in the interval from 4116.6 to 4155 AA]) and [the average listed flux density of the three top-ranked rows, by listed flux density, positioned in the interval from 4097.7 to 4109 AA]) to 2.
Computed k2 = 5.0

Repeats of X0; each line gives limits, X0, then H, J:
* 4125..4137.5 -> 53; 317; 264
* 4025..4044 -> 77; 310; 233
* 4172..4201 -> 60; 292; 232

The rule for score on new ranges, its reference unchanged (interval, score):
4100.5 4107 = 4102.86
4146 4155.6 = 4155.15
